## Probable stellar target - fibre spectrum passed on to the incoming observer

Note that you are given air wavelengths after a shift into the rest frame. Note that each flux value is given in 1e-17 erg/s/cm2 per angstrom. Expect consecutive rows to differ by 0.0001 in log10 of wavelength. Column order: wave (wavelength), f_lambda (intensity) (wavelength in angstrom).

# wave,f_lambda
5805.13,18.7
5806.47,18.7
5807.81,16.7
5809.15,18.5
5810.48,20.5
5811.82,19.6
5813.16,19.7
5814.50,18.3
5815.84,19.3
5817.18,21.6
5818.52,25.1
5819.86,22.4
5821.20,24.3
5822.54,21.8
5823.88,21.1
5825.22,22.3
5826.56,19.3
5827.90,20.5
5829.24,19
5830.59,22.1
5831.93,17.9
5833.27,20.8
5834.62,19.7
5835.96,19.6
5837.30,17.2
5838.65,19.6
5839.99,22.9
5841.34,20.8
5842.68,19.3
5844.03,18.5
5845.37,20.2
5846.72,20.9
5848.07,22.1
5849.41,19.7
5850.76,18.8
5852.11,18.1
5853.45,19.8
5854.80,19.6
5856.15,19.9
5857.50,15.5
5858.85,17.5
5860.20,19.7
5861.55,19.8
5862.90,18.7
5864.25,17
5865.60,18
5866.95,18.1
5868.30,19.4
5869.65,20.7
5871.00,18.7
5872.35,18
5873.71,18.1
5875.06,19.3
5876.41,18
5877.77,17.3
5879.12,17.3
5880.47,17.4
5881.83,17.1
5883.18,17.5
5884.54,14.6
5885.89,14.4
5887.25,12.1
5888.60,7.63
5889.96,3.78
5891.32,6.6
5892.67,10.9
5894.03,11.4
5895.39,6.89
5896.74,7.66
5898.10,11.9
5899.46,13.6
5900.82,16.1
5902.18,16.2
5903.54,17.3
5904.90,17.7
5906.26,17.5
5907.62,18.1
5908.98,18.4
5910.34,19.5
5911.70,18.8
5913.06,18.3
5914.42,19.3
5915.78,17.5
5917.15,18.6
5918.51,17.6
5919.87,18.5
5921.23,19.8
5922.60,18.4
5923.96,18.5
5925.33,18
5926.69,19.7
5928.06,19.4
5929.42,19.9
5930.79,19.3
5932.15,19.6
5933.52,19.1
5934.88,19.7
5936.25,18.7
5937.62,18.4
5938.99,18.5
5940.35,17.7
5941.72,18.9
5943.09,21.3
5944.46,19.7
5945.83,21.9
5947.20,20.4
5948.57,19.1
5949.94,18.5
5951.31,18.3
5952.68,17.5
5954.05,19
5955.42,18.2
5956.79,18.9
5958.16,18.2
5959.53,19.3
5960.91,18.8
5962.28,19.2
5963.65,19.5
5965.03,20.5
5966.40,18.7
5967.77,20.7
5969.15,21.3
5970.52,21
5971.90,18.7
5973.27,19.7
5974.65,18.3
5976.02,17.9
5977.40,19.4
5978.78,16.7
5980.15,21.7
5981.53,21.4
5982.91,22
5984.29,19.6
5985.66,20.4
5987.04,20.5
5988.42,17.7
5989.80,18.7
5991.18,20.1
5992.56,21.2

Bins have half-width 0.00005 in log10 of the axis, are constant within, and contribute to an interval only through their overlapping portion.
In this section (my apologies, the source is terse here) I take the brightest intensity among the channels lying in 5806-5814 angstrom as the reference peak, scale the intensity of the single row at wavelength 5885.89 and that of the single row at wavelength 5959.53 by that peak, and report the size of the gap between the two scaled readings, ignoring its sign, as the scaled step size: 0.24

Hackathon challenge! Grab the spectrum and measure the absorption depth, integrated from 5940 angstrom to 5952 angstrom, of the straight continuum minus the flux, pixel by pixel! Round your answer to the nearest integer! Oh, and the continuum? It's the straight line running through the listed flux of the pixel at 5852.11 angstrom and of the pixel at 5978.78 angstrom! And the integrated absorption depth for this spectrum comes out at -30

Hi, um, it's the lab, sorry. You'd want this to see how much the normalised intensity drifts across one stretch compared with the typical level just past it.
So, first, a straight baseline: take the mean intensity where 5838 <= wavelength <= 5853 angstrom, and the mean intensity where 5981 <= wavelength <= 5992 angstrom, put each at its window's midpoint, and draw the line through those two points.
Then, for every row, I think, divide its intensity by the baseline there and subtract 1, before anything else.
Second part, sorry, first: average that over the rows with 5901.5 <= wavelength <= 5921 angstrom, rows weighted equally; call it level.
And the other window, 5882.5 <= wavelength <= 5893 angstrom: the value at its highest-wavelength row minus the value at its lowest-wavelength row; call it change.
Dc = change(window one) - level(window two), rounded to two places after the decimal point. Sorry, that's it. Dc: -0.23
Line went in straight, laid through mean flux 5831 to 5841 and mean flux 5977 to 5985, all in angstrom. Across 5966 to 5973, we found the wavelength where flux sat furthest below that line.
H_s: 5971.90 angstrom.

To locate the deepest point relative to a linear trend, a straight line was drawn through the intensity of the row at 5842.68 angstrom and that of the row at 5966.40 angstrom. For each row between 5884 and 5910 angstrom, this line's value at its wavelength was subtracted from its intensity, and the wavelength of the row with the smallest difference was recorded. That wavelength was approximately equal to 5889.96 angstrom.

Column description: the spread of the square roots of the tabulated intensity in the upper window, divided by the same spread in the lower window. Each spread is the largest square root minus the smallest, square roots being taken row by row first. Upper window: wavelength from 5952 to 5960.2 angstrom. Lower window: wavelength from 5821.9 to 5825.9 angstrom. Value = 1.6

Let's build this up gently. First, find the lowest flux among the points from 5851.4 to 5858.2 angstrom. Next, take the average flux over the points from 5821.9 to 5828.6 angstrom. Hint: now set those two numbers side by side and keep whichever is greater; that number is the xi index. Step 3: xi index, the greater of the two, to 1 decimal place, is 21.0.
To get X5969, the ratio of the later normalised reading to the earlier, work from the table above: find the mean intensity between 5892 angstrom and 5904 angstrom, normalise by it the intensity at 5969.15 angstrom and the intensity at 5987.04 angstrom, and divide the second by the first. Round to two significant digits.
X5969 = 0.96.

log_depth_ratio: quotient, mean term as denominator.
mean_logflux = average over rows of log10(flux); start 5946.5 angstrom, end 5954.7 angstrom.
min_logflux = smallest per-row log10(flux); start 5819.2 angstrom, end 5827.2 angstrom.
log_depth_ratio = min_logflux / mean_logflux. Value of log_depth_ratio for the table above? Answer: 1.01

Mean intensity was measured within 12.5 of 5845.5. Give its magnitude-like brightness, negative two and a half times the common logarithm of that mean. -3.23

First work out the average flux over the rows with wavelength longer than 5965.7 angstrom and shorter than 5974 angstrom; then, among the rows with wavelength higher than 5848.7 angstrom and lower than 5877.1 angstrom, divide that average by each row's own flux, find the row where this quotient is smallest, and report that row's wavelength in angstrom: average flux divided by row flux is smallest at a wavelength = 5869.65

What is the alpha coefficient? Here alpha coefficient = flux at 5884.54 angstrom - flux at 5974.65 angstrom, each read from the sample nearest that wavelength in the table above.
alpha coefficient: -4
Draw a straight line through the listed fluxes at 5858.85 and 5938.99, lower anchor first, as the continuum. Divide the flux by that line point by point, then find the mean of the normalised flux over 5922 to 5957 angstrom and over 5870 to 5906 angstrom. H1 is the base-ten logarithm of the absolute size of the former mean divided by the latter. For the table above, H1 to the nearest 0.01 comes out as 0.11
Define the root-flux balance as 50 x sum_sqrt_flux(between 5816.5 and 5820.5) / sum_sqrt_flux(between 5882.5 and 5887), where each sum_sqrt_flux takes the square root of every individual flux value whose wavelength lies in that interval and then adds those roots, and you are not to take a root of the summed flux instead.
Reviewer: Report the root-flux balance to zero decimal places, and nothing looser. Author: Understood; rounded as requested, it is 61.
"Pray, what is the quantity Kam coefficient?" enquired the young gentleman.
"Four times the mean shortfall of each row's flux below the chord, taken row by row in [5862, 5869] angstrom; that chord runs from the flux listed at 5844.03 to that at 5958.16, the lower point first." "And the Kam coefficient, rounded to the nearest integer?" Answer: 1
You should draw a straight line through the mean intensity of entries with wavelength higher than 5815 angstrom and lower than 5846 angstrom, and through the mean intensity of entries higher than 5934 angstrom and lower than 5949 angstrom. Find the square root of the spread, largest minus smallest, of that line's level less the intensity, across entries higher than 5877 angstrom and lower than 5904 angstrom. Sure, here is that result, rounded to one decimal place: 3.7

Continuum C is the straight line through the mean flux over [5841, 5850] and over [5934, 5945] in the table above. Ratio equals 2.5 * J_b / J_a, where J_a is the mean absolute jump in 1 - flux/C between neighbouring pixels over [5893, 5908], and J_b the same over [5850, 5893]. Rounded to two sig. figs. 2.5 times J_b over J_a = 2.2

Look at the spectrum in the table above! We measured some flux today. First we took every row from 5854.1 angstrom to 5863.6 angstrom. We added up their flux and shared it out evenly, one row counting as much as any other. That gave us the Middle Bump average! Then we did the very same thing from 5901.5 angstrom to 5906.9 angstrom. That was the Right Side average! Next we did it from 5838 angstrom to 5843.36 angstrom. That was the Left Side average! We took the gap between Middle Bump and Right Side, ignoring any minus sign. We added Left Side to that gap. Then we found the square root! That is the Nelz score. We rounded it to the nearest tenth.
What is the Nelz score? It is 4.7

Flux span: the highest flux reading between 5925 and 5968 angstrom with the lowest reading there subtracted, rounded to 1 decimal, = 4.4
